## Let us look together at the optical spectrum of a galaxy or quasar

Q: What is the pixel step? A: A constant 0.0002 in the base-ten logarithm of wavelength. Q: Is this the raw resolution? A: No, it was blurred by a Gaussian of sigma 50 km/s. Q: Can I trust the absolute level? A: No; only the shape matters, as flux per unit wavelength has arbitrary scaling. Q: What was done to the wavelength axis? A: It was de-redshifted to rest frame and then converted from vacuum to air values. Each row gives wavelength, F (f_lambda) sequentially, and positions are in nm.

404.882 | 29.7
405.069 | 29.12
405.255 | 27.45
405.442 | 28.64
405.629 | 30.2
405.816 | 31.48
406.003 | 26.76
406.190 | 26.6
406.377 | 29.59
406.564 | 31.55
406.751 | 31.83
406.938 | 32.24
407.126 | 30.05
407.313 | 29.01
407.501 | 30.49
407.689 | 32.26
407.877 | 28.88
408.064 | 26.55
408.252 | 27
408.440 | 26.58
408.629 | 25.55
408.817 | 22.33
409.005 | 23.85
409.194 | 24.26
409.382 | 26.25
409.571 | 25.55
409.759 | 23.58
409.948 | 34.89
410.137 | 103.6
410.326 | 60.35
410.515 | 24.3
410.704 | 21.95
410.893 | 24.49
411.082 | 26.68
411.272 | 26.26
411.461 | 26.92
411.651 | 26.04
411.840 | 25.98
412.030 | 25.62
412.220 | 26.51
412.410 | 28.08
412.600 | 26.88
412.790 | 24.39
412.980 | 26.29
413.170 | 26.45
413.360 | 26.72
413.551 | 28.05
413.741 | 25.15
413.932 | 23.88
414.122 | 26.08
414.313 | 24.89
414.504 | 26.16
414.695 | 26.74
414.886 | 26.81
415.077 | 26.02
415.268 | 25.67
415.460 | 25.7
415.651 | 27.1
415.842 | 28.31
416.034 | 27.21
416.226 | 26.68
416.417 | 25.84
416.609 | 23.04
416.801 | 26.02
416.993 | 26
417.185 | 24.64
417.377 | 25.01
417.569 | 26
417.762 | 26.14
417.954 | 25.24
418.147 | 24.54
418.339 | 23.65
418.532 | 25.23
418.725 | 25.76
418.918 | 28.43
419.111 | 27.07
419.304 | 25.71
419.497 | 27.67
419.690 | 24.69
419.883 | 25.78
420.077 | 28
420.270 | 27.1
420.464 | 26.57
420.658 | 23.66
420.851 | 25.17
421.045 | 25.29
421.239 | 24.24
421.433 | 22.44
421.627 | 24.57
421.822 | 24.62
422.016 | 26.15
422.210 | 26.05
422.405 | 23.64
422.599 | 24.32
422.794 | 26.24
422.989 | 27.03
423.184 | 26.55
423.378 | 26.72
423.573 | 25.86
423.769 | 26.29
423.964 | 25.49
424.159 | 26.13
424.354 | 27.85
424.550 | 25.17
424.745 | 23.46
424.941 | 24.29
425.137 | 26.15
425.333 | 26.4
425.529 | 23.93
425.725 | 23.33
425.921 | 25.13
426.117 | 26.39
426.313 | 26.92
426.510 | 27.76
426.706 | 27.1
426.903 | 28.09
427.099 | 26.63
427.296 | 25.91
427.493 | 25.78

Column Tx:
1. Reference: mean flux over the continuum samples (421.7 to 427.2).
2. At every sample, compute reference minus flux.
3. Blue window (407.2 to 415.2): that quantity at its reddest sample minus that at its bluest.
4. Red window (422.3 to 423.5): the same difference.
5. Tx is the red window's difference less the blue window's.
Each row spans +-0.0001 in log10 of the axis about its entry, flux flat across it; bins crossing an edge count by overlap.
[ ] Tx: -6.1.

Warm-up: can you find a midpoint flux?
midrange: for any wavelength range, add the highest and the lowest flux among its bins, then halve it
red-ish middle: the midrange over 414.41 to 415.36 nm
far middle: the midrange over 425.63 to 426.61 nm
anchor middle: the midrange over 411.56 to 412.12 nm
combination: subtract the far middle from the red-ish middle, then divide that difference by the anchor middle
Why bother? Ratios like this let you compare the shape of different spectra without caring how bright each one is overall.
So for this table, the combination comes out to 0.027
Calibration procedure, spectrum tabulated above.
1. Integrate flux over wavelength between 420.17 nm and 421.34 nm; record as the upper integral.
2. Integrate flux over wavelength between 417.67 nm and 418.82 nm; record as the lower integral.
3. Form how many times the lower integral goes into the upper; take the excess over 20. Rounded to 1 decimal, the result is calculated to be -19.0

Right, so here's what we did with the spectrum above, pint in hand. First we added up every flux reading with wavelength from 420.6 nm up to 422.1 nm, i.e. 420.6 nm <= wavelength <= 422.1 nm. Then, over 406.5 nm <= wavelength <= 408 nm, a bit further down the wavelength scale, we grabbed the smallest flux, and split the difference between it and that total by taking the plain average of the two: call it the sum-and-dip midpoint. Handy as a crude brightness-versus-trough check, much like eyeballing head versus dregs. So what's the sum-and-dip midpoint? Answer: 113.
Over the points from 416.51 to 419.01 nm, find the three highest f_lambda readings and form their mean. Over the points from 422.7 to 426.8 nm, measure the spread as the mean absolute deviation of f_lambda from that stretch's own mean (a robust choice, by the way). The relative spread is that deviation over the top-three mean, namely 0.038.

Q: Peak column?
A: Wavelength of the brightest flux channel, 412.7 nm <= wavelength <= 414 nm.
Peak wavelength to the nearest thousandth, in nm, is 413.551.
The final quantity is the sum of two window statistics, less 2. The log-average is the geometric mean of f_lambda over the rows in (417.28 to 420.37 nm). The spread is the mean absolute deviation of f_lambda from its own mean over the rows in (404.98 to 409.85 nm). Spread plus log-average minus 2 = 26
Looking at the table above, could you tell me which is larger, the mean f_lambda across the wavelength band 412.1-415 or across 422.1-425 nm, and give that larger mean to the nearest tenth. 26.2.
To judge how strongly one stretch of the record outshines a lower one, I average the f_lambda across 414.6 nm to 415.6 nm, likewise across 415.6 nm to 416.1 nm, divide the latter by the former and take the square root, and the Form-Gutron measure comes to 1.03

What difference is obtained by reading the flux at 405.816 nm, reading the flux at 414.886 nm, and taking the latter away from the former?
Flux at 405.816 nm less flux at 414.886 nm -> 4.7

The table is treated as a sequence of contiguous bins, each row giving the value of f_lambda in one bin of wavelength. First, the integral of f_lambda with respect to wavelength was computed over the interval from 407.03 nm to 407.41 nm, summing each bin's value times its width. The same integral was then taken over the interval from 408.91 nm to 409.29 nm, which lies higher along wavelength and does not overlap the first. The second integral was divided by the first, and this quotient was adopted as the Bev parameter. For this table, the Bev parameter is 0.82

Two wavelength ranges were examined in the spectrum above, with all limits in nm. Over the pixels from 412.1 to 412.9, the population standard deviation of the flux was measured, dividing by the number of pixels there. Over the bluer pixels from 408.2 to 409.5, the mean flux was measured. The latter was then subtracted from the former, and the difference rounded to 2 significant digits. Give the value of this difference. -24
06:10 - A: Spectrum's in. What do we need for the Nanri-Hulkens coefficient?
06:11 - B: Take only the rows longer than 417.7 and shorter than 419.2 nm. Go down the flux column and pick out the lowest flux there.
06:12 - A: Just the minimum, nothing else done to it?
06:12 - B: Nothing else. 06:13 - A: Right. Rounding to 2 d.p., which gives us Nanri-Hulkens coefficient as 23.65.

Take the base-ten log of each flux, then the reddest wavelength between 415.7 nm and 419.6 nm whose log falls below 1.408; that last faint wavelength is 418.532 nm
